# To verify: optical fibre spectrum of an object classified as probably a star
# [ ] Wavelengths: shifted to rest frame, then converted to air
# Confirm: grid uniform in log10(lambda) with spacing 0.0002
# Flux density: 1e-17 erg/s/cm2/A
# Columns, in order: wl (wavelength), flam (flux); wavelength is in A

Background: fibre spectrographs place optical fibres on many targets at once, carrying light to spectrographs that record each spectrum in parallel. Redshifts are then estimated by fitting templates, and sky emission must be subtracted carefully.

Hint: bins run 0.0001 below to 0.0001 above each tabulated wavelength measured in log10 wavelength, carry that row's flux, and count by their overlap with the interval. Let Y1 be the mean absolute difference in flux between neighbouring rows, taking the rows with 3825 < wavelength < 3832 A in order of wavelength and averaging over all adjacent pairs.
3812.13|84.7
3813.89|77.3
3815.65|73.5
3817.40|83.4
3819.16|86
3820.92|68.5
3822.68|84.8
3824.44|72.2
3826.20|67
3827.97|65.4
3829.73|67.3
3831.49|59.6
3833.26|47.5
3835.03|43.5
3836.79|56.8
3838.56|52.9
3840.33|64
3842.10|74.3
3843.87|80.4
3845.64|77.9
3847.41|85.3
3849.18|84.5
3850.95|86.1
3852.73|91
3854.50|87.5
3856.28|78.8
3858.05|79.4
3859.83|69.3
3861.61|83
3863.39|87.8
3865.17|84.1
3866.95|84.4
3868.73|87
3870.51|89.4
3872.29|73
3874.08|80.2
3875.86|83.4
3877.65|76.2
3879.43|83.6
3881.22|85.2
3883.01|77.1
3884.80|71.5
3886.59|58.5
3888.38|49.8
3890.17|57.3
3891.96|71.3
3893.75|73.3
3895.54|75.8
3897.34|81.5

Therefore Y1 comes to 3.7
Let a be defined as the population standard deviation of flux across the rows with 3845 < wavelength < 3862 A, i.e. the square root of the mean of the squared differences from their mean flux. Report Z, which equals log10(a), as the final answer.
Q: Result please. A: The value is 0.77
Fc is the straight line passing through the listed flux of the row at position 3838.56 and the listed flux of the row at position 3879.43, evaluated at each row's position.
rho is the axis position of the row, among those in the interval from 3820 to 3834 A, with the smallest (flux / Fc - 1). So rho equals 3833.26 A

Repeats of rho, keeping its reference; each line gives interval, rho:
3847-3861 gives 3859.83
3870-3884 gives 3883.01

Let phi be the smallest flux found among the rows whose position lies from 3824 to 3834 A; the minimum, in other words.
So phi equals 47.5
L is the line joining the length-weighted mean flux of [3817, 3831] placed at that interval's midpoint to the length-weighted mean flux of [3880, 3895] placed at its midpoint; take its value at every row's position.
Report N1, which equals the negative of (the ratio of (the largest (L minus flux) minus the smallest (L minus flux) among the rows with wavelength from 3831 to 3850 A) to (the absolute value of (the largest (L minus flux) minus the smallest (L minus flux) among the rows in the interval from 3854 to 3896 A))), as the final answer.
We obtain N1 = -1.12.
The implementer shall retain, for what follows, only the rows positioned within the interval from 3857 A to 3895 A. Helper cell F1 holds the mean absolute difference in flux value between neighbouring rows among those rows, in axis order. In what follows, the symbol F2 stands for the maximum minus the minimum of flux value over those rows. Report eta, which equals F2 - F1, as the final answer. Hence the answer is 33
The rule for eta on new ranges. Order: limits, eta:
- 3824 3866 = 41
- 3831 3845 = 28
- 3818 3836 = 34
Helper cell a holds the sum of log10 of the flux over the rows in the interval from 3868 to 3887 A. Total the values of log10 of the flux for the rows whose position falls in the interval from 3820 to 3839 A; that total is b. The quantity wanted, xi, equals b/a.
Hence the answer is 0.94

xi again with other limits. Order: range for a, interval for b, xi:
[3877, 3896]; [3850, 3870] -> 1.04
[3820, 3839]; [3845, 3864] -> 1.07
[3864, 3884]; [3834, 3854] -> 0.97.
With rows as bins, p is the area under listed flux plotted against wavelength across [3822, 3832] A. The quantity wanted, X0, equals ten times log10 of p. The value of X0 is 28.4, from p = 694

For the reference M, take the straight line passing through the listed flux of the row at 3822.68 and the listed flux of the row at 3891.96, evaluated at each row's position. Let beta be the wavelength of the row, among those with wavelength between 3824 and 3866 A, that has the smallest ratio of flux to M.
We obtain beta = 3835.03 A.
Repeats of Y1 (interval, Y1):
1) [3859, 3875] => 6.4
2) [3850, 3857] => 5.7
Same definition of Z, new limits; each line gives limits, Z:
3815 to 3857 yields 1.12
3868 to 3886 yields 0.76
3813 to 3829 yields 0.87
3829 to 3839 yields 0.89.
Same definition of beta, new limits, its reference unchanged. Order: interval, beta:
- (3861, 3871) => 3861.61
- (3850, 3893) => 3888.38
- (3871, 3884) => 3872.29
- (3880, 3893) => 3888.38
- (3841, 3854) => 3842.10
